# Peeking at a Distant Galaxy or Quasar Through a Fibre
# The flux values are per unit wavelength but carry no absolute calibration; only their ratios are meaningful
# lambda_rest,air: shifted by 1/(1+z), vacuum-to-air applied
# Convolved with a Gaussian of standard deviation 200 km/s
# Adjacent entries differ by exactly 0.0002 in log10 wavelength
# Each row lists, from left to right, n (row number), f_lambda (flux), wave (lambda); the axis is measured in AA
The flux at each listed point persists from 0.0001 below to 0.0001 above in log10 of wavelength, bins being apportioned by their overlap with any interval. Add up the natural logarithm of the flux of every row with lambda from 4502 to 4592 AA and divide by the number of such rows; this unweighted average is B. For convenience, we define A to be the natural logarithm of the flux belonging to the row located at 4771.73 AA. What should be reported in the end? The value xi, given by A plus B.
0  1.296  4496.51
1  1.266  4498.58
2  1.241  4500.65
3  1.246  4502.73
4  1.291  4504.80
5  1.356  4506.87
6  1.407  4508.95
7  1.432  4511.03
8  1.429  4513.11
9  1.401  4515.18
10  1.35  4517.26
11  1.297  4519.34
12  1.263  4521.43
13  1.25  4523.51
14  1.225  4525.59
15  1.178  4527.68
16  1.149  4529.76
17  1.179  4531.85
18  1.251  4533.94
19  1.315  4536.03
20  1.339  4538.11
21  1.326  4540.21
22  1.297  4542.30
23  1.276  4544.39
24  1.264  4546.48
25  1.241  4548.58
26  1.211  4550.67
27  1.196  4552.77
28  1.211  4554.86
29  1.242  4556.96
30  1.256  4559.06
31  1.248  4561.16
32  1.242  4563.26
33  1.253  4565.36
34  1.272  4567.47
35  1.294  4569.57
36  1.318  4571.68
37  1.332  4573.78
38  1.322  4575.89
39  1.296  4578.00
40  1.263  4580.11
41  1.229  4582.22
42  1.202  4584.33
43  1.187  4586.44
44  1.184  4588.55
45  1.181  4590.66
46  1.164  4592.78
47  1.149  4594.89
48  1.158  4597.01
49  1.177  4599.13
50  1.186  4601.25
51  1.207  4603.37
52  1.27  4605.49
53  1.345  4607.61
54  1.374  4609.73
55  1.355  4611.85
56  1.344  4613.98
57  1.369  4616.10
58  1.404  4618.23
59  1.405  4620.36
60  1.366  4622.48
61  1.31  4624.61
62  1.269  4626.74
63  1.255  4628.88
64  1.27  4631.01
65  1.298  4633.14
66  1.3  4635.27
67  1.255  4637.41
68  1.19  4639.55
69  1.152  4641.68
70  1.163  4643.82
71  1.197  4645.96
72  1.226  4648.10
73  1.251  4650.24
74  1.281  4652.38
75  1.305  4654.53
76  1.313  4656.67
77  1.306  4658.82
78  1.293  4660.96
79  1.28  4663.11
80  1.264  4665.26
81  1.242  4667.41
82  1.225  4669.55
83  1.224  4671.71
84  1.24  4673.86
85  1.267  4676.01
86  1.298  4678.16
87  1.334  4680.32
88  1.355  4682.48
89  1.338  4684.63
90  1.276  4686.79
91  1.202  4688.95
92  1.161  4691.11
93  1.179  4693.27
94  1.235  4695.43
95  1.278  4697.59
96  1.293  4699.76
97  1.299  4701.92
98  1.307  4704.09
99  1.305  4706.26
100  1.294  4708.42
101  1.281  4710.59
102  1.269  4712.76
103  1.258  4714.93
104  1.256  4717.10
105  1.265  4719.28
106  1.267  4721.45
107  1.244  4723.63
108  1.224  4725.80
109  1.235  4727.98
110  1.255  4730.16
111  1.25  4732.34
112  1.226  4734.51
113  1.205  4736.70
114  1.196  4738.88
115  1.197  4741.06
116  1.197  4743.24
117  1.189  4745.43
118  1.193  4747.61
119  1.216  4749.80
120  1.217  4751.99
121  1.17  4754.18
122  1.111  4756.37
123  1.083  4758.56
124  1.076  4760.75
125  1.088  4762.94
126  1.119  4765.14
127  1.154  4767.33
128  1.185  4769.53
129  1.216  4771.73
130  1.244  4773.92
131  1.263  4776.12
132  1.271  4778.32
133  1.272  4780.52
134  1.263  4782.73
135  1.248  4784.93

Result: 0.435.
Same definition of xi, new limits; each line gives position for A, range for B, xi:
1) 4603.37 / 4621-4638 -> 0.443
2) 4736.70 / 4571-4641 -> 0.424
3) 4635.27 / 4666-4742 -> 0.490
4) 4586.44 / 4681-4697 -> 0.393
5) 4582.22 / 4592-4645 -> 0.443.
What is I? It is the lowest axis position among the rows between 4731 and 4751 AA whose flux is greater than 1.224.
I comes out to 4732.34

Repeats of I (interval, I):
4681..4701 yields 4682.48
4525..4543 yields 4525.59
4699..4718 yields 4699.76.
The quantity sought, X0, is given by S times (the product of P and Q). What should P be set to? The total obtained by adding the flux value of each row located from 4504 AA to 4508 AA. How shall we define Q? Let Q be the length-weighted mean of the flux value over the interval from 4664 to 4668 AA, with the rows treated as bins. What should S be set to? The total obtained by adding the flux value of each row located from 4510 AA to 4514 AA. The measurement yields 9.5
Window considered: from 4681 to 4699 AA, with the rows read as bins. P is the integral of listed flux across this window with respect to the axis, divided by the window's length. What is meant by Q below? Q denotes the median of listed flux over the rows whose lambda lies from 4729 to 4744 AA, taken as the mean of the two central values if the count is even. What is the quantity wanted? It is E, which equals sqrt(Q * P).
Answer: 1.23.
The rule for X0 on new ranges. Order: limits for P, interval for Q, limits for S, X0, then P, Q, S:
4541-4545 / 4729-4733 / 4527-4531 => 7.5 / 2.57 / 1.25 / 2.33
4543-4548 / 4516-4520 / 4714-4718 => 8.5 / 2.54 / 1.33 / 2.51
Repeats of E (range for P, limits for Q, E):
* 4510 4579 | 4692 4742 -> 1.27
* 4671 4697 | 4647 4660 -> 1.28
